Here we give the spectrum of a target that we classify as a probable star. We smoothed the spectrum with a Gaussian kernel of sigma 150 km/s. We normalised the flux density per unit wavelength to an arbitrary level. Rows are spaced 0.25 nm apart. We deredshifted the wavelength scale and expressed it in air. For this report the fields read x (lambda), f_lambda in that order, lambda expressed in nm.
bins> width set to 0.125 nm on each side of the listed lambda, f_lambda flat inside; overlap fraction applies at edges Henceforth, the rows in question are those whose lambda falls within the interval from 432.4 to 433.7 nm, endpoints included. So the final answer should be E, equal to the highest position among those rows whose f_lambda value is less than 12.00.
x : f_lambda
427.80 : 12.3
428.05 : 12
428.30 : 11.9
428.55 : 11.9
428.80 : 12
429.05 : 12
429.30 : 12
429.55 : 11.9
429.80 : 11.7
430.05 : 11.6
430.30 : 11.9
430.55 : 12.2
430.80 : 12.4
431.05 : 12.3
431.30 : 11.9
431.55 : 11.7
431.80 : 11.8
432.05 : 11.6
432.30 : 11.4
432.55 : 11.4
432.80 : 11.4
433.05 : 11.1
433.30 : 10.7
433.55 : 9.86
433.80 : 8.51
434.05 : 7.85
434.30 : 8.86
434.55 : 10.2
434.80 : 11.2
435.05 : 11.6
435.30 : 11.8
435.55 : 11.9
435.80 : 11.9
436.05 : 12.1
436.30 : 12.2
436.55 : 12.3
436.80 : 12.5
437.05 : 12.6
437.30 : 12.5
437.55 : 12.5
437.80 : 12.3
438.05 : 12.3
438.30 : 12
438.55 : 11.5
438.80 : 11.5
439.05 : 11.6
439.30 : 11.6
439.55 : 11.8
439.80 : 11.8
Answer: 433.55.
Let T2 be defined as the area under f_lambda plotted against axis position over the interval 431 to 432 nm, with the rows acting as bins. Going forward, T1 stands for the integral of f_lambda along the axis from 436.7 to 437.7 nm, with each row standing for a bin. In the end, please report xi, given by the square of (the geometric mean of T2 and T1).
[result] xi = 149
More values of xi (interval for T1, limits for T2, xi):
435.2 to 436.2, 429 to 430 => 142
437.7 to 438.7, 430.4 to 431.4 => 146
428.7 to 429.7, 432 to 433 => 137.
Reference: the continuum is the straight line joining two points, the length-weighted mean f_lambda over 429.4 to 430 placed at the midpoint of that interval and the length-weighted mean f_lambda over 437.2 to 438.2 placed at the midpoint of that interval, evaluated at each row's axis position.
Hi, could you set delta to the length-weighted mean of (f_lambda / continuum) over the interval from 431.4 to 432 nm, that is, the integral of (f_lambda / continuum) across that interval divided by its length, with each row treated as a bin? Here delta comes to 0.98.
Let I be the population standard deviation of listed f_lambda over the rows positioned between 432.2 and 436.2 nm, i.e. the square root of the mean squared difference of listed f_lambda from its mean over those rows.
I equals 1.27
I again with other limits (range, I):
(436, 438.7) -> 0.30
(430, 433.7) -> 0.63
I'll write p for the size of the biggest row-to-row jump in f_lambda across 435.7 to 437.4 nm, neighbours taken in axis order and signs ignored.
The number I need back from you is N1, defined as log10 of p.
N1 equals -0.70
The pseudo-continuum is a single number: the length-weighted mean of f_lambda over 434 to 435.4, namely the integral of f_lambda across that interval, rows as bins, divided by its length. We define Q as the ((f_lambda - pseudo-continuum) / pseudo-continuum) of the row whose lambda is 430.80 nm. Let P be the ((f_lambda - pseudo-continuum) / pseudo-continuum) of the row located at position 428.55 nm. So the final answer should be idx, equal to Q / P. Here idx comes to 1.3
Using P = 0.149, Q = 0.20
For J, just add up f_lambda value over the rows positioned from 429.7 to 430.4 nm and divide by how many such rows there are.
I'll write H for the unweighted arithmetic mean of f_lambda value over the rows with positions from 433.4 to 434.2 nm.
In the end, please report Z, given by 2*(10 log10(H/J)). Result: -2.6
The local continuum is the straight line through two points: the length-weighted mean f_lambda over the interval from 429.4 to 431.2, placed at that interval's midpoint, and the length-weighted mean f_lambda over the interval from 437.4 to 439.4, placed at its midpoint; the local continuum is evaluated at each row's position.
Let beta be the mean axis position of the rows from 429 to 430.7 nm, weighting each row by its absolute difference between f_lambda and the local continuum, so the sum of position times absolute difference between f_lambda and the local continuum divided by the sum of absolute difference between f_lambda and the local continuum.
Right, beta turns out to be 430.03 nm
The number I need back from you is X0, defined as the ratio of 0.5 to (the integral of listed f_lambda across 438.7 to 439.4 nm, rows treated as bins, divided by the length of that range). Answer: 0.0432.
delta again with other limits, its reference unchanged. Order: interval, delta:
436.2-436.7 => 1.00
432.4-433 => 0.95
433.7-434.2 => 0.68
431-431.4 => 1.02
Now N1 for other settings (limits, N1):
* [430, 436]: 0.13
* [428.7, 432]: -0.40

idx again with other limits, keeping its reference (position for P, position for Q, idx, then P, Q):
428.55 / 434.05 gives -1.6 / 0.149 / -0.24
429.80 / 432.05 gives 0.9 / 0.130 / 0.12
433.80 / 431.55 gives -0.7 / -0.178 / 0.13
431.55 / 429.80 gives 1.0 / 0.130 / 0.13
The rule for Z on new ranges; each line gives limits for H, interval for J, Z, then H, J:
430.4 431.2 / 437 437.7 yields -0.2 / 12.3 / 12.5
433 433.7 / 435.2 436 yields -1.0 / 10.6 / 11.9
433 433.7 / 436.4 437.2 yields -1.4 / 10.6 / 12.5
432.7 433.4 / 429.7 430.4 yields -0.5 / 11.1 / 11.7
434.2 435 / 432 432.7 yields -1.1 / 10.1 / 11.5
